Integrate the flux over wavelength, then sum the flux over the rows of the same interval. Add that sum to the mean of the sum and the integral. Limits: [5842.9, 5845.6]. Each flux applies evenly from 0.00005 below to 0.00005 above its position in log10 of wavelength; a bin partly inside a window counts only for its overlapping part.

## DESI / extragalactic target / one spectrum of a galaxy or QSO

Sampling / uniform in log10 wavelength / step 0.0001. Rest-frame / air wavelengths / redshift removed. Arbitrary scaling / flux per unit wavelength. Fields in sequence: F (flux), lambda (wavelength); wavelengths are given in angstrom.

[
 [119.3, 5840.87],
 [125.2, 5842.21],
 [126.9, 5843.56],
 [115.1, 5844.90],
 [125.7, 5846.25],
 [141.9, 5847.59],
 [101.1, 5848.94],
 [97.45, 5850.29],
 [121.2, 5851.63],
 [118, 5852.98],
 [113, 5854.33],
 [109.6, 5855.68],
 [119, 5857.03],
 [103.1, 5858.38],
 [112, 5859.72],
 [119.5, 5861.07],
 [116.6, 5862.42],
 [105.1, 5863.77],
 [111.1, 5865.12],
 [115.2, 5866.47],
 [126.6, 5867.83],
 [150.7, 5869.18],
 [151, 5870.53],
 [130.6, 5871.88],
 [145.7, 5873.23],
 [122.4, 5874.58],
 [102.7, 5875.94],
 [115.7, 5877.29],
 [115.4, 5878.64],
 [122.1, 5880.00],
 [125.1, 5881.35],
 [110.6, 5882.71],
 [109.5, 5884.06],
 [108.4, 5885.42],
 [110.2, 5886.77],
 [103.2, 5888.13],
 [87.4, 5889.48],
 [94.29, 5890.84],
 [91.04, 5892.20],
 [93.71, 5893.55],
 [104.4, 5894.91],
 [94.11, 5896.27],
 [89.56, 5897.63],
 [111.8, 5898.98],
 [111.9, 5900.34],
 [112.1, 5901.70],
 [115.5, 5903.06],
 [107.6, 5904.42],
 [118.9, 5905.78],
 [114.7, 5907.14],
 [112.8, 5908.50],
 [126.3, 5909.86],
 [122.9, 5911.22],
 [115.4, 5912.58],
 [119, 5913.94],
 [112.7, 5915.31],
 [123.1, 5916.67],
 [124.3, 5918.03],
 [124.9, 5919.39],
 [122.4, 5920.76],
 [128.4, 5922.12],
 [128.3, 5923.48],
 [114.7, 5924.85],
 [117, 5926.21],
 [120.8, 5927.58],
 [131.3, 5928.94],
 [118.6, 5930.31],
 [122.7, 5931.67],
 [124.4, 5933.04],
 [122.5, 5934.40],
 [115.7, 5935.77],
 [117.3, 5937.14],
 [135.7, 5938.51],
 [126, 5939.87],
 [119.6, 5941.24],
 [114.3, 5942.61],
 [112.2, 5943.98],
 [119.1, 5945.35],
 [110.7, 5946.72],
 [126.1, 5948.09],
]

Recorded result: 526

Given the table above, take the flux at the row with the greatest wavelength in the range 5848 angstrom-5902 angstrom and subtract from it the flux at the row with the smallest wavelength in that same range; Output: 11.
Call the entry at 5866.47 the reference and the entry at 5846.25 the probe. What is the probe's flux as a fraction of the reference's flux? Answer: 1.1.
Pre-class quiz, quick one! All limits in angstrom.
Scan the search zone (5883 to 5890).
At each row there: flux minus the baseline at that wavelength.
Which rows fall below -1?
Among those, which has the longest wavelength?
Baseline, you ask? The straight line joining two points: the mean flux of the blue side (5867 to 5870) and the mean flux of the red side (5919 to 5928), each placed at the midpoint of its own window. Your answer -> 5889.48 angstrom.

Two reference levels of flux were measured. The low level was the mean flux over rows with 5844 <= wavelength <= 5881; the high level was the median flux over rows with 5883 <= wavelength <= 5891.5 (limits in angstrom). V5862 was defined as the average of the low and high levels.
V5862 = 112.7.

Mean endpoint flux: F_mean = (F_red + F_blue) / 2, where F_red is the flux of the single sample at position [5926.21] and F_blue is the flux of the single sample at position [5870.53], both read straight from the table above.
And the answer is 134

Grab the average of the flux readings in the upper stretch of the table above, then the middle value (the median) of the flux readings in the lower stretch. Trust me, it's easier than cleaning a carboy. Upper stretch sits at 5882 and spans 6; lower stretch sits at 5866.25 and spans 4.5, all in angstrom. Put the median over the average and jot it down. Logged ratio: 0.99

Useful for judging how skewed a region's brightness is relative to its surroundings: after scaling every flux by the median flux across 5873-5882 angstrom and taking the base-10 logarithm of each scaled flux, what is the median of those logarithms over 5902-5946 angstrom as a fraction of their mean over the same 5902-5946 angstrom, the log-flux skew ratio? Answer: 1.4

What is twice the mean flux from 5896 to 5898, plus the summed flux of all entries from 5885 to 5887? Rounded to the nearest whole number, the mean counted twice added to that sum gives 402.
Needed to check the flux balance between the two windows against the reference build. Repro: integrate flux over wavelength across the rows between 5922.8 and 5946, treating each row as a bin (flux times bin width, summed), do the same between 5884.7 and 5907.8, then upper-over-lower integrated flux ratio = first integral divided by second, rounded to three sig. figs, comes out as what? 1.17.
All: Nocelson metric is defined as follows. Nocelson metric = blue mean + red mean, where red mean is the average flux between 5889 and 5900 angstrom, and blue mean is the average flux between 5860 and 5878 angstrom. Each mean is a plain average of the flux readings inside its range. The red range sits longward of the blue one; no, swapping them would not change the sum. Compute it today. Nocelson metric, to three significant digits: 220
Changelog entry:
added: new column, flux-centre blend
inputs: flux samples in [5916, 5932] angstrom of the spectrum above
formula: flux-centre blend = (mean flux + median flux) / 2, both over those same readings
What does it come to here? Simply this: 123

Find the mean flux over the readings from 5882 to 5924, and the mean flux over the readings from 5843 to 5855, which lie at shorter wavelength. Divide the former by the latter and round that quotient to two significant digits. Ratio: 0.94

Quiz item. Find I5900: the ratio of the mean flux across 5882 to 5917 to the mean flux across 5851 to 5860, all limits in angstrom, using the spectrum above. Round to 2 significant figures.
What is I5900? 0.95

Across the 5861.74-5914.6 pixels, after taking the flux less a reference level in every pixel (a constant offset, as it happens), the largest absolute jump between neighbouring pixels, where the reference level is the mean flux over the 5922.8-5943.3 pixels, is 24.1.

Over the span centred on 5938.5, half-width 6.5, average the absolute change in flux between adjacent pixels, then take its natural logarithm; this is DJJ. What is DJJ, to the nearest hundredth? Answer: 1.88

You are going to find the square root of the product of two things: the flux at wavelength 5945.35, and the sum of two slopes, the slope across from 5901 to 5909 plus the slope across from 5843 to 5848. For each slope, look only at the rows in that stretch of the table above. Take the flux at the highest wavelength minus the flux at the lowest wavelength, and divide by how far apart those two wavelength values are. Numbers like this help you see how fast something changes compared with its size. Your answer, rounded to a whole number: 21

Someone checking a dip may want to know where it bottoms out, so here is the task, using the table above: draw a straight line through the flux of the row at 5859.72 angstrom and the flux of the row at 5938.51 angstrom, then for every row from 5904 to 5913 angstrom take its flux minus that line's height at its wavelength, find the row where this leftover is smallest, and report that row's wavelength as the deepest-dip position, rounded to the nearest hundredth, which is 5904.42 angstrom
